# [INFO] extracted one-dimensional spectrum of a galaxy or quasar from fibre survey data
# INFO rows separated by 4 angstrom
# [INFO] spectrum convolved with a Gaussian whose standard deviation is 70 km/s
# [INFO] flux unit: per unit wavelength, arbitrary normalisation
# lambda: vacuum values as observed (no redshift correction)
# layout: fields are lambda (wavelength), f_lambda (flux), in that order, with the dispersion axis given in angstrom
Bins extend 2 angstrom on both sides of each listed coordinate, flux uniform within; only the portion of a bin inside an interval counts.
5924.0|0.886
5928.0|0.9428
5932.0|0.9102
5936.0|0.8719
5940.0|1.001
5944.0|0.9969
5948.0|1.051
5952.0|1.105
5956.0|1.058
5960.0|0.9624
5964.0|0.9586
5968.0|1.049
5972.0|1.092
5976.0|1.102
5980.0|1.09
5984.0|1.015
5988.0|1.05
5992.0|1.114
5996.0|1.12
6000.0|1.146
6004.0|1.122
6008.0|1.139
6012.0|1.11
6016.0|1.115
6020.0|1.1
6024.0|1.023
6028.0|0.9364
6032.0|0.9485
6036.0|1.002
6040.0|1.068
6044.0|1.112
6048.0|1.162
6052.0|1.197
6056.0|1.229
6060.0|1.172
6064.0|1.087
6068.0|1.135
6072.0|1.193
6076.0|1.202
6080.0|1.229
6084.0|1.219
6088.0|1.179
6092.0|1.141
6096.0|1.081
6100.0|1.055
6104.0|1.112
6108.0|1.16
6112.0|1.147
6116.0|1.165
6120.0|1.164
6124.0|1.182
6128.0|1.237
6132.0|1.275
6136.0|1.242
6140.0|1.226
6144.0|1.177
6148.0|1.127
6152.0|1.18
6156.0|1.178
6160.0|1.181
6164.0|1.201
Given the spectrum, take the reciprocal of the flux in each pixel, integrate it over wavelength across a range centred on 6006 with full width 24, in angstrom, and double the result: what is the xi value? 43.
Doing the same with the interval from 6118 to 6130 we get 20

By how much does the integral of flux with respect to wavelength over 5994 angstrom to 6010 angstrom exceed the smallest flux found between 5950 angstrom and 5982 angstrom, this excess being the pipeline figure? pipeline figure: 17.1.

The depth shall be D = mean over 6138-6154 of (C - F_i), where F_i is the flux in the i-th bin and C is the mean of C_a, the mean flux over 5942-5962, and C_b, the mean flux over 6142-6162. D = -0.08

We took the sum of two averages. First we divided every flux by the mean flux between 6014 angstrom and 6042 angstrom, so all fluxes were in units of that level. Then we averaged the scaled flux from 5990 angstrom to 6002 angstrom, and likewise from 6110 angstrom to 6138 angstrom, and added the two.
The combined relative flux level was 2.27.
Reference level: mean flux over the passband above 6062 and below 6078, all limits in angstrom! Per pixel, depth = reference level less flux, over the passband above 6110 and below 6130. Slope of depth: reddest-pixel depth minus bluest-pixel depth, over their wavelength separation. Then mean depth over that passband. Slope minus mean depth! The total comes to 0.02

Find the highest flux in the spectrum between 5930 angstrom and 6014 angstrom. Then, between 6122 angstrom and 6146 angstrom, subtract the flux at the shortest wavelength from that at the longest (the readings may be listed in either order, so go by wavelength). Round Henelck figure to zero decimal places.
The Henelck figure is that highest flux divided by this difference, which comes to -229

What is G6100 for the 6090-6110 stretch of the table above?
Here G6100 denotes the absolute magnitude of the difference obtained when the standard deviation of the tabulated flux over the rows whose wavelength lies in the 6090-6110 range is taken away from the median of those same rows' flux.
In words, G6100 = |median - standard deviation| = 1.07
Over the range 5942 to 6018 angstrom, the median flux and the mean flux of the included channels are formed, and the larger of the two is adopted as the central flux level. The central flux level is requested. 1.09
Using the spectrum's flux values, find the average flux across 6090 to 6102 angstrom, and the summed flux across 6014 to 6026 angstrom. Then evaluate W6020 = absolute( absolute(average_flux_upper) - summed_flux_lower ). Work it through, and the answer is 2.1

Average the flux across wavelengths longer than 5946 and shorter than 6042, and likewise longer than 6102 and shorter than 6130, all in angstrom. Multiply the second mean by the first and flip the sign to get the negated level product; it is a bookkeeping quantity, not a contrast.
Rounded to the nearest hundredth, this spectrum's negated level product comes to -1.24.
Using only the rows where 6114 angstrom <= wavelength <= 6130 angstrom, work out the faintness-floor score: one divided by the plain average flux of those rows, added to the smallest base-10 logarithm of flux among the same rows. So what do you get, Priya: 0.908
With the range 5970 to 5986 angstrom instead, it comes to 0.937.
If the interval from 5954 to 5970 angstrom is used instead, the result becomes 0.975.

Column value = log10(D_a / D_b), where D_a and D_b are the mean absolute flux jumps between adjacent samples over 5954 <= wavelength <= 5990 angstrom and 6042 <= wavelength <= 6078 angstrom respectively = -0.01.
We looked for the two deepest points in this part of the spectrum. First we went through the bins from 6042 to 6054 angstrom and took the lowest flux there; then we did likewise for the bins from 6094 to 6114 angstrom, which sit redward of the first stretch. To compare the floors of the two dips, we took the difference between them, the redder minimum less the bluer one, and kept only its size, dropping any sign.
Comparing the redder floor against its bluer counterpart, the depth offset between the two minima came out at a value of 0.06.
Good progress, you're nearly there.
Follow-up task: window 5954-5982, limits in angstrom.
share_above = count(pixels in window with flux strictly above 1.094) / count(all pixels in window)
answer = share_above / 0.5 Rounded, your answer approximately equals 0.3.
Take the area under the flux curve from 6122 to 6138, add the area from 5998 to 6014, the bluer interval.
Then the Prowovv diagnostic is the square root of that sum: 6.15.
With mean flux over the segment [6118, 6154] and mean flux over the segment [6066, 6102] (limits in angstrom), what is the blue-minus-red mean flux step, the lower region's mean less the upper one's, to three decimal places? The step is -0.042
